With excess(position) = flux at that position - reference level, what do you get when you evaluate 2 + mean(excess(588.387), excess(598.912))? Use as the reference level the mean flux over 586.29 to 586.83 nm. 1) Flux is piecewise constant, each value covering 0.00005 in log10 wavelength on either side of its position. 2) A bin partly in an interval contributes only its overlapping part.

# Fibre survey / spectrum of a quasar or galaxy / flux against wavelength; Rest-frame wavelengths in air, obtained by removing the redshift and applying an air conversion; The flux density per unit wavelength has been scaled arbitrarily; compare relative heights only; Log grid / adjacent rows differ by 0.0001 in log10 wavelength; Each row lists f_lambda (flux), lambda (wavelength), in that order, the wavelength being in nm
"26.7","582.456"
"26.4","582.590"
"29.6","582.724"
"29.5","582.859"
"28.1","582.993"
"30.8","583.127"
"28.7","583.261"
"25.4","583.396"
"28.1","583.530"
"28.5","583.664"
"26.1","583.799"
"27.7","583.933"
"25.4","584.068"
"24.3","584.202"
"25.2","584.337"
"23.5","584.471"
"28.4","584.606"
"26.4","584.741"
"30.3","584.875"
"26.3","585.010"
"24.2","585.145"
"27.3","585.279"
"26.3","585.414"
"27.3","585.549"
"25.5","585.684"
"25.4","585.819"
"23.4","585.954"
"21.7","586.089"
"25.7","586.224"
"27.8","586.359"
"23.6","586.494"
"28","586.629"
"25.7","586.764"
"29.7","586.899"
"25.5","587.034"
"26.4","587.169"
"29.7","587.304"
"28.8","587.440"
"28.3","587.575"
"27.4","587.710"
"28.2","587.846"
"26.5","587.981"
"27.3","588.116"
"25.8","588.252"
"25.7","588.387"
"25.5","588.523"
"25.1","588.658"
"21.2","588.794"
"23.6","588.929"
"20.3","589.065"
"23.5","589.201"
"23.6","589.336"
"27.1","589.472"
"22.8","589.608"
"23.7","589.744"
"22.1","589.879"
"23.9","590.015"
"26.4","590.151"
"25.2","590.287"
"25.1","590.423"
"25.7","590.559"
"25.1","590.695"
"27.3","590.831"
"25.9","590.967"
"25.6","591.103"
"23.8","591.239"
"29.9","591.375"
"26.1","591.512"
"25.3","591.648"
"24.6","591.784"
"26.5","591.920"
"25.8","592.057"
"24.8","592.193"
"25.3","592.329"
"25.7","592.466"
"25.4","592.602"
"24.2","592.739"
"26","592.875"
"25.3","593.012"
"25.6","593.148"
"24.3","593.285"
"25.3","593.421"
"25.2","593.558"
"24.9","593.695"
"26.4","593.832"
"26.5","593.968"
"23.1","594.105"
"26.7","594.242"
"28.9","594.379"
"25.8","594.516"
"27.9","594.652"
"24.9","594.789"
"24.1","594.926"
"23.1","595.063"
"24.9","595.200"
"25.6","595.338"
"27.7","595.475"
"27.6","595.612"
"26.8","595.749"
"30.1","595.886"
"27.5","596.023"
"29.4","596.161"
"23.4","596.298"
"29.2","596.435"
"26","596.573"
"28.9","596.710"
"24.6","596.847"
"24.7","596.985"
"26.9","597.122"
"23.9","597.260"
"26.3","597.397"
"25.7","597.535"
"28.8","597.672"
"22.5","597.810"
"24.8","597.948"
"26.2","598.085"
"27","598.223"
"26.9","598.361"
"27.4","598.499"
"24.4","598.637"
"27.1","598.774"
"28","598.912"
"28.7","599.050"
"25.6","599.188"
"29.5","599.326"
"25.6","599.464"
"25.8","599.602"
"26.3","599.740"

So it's 2.6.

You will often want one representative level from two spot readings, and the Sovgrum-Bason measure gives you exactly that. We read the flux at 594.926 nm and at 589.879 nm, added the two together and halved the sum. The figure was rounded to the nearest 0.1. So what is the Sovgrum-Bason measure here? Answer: 23.1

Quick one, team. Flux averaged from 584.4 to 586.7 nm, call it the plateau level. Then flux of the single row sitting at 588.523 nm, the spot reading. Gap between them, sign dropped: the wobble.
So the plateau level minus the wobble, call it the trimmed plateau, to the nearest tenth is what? 25.5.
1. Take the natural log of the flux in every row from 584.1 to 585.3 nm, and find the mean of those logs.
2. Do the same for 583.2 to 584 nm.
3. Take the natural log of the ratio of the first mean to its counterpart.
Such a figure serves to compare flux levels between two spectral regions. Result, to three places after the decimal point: -0.014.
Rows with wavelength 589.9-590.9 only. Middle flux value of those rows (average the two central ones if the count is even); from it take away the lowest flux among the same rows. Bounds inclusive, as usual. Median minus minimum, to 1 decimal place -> 1.3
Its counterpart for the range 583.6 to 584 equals 1.6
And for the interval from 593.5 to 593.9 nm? 0.3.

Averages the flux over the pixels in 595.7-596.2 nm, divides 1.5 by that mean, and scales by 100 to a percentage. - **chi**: 5.27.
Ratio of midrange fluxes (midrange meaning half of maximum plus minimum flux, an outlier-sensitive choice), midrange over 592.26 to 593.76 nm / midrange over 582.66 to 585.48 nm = 0.92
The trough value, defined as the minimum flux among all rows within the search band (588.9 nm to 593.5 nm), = 20.3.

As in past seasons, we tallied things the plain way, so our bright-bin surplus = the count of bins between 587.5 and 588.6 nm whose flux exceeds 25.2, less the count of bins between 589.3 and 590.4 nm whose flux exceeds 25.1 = 5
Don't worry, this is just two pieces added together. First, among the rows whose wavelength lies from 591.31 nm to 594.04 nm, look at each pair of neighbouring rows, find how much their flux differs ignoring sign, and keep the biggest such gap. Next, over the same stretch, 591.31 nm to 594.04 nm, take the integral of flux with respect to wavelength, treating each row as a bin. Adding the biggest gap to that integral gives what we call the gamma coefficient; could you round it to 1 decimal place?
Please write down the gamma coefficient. 73.8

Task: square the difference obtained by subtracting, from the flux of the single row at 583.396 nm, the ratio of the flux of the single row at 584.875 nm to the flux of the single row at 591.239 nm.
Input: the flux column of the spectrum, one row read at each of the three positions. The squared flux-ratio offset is 582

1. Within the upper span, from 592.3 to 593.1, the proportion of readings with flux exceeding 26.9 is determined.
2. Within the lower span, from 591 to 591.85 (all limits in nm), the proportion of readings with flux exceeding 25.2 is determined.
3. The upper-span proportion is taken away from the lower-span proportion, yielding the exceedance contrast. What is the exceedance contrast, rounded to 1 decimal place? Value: 0.7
